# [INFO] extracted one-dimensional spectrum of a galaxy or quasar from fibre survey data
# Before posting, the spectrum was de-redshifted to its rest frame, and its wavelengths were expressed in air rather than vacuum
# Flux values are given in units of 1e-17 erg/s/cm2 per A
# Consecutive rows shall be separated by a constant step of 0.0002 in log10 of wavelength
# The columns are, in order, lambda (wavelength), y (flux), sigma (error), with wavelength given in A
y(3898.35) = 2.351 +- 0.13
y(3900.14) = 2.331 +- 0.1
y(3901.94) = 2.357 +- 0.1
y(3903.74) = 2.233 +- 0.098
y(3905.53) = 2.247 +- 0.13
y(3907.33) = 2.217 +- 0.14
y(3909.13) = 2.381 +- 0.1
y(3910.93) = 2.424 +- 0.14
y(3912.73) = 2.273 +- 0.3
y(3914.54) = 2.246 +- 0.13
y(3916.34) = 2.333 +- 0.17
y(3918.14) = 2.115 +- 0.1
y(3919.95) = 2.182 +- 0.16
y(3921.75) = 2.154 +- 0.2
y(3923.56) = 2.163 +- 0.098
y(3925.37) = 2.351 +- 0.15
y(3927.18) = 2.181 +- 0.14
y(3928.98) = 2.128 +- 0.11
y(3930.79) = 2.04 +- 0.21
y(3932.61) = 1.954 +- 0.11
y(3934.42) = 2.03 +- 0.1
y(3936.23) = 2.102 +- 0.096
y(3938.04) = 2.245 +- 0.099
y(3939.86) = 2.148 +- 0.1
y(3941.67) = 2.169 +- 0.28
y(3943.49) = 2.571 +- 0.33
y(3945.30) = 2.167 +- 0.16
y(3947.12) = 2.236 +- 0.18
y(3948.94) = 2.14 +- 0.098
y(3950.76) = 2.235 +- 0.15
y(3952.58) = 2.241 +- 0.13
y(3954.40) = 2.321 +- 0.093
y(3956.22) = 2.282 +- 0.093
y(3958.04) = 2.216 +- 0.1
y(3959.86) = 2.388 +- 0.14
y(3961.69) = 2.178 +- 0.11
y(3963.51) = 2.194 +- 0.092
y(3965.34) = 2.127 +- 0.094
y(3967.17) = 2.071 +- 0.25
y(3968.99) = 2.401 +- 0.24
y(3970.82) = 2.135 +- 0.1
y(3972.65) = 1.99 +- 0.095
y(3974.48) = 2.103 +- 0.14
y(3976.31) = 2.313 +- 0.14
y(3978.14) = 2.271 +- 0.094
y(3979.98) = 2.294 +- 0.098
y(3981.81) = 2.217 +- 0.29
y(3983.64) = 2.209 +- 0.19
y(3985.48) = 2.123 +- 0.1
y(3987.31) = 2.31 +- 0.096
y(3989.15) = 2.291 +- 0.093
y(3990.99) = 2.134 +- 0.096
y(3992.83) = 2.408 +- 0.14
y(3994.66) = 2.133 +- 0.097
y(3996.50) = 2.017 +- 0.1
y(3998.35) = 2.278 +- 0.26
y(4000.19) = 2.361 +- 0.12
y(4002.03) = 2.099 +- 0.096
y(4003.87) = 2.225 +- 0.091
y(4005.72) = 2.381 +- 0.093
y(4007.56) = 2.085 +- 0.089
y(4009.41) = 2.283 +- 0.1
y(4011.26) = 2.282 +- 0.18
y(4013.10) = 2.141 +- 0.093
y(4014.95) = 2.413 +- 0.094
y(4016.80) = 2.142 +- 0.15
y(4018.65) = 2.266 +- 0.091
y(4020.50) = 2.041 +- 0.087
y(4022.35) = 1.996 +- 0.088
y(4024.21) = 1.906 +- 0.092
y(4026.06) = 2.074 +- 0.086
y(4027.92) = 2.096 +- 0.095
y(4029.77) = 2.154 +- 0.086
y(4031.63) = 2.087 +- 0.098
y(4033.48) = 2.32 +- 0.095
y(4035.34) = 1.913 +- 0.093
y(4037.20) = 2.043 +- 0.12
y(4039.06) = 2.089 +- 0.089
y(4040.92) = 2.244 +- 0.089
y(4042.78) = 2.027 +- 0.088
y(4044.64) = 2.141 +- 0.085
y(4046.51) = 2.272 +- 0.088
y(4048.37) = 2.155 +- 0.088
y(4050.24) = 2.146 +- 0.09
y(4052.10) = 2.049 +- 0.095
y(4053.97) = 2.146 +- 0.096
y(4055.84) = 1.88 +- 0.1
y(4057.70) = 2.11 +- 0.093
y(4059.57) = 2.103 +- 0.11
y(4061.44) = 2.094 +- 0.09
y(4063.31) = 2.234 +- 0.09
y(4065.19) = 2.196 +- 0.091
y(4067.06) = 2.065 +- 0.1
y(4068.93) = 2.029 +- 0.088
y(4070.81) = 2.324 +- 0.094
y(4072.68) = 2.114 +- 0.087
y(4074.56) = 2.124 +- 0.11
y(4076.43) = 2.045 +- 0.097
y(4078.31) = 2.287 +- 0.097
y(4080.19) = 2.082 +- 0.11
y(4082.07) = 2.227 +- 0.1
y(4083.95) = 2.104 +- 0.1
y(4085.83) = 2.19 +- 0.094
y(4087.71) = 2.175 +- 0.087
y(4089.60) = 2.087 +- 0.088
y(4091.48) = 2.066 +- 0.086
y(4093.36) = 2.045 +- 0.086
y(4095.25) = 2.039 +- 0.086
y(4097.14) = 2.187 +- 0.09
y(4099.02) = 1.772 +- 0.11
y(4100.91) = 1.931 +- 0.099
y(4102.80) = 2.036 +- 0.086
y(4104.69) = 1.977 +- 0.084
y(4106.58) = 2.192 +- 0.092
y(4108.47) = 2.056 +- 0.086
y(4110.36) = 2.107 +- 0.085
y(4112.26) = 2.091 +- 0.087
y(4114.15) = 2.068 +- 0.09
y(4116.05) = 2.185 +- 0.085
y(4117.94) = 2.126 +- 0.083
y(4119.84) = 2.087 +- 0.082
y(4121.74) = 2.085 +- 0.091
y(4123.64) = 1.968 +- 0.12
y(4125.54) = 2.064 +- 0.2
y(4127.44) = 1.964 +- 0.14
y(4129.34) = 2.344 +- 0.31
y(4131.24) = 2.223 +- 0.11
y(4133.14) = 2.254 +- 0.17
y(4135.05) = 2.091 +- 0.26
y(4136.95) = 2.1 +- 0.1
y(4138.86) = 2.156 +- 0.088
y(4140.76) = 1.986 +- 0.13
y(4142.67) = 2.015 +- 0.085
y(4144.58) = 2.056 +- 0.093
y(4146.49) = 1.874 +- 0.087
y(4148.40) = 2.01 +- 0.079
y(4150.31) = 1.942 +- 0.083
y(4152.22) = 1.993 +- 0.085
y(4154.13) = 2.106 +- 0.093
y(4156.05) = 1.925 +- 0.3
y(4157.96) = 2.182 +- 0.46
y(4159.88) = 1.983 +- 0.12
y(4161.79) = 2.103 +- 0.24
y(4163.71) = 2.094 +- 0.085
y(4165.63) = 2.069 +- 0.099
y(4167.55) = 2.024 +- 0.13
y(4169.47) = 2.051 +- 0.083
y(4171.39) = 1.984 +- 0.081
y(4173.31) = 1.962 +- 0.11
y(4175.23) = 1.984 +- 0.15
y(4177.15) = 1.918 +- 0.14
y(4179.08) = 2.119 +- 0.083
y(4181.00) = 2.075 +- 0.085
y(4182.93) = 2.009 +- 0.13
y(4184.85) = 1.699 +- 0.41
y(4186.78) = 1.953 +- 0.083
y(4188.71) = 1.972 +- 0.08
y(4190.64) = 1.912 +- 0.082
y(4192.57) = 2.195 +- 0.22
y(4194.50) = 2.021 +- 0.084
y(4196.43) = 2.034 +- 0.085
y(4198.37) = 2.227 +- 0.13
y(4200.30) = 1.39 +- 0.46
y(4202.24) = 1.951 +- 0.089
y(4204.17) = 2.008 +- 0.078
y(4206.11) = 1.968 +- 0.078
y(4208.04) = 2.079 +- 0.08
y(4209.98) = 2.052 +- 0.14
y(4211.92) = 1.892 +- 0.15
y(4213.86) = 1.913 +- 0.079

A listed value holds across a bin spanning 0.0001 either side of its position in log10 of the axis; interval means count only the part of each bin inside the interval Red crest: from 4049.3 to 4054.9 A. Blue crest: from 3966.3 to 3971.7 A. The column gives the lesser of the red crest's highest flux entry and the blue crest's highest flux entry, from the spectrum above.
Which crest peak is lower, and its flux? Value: 2.15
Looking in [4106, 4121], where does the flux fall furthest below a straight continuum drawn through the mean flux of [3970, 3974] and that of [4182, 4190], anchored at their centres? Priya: 4108.47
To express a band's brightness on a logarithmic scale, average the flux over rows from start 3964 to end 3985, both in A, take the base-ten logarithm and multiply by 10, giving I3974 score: 3.4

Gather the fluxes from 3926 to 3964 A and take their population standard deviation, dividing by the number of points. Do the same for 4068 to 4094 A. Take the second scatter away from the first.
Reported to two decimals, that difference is 0.04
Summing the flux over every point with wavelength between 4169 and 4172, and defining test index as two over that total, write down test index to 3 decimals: 0.496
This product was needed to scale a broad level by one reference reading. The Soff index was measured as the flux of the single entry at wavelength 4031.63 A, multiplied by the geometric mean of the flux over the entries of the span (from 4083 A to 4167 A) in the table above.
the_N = 4.32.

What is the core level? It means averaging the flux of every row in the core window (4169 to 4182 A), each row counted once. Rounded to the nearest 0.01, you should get 2.01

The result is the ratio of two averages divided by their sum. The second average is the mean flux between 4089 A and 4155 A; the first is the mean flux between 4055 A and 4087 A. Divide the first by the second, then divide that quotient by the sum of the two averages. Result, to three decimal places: 0.246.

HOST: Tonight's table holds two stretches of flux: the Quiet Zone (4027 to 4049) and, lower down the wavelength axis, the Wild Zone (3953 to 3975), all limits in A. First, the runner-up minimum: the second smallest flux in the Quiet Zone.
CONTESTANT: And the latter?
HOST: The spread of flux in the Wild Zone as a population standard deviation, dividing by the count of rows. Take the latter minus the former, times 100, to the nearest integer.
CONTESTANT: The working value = -191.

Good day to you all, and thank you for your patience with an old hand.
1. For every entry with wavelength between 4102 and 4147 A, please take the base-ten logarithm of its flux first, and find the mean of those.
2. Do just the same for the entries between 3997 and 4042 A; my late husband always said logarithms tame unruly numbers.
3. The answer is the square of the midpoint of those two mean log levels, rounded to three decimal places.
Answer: 0.107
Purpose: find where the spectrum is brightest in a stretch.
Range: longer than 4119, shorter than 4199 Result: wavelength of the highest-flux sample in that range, 4129.34 A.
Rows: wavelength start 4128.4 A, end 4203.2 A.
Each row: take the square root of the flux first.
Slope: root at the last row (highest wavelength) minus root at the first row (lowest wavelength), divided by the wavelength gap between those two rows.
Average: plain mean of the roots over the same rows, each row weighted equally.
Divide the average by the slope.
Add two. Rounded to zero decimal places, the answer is -770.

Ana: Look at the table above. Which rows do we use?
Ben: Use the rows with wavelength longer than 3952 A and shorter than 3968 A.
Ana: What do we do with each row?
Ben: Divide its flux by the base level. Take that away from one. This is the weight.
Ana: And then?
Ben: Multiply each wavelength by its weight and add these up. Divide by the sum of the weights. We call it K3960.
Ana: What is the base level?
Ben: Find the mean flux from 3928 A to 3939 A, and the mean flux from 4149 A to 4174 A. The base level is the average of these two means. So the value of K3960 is 3958.1 A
